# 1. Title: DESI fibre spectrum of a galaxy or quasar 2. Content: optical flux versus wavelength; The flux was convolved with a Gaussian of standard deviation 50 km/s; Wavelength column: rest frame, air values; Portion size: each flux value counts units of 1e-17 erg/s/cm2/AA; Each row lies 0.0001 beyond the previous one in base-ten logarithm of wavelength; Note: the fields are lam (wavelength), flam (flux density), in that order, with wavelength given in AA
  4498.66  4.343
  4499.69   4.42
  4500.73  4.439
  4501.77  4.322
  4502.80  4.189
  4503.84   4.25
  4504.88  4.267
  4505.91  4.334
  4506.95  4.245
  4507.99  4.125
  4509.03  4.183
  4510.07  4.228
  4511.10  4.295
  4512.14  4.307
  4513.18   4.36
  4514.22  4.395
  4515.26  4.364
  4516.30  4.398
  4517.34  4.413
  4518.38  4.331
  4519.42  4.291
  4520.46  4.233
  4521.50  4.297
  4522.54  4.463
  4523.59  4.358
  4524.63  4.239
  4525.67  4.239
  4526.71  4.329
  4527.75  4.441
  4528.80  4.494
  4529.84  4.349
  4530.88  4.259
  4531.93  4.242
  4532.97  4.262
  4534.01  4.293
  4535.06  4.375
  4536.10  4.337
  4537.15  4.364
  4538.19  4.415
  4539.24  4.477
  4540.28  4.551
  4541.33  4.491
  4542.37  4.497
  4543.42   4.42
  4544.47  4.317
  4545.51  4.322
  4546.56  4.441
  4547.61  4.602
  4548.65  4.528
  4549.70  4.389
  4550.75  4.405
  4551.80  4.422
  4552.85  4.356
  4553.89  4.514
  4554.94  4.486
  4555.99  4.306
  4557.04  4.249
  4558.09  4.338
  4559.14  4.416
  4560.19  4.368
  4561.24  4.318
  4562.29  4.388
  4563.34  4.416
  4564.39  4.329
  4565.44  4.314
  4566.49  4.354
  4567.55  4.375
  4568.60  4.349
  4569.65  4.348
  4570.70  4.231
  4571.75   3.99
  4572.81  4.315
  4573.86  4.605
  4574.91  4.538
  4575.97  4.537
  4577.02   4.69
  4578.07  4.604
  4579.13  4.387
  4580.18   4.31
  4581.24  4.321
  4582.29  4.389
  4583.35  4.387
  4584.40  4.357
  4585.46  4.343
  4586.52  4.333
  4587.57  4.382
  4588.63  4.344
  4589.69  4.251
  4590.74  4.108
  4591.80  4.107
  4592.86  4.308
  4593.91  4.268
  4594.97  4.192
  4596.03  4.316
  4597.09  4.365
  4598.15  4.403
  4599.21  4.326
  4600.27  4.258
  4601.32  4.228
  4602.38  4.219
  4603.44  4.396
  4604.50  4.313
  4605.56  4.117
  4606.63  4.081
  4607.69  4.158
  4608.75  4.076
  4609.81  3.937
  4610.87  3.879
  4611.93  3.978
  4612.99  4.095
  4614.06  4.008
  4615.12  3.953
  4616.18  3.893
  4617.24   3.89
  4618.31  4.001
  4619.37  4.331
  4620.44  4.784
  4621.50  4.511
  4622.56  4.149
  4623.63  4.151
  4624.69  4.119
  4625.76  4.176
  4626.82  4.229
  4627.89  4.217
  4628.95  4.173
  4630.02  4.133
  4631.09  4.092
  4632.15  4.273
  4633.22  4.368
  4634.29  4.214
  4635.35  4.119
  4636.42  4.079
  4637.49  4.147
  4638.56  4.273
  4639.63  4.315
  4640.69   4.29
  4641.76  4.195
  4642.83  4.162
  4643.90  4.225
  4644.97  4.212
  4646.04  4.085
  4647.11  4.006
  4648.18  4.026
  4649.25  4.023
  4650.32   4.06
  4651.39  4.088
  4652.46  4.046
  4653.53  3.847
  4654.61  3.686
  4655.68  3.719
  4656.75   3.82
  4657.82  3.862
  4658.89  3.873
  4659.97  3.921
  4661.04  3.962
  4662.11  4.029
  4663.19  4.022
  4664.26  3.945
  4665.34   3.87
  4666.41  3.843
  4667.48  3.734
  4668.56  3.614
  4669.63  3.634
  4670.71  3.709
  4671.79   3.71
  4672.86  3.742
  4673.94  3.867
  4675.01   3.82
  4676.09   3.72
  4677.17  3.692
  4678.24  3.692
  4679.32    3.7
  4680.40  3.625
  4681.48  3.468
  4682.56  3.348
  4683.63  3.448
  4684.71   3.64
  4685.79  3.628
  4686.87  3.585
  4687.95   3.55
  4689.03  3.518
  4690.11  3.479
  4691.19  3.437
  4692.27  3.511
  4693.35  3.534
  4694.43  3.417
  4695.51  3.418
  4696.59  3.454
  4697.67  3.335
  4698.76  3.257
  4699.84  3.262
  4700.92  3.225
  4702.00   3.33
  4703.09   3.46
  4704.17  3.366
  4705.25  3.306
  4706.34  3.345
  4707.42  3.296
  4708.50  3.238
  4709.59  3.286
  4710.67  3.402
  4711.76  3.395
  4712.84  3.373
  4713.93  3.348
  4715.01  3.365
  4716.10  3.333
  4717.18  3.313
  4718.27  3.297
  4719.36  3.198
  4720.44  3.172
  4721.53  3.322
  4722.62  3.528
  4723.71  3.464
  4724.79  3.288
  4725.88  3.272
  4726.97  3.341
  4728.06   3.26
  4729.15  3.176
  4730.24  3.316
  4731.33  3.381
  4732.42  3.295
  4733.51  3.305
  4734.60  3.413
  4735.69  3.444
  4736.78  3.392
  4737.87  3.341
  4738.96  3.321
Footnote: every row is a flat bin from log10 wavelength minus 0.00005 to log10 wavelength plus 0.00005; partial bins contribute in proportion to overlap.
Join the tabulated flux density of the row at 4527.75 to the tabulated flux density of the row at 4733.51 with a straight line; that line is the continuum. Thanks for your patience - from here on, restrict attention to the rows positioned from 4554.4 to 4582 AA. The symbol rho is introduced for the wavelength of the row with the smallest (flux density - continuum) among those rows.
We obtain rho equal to 4571.75 AA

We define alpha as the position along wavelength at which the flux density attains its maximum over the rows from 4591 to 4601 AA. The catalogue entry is 4598.15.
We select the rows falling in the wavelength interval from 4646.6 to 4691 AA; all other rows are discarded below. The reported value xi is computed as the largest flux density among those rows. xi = 4.088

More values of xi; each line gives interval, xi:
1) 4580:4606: 4.403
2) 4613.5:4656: 4.784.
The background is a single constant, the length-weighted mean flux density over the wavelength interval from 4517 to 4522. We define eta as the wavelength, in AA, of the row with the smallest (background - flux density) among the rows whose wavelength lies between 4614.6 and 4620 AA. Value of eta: 4619.37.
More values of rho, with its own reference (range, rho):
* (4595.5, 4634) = 4610.87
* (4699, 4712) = 4700.92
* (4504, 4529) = 4507.99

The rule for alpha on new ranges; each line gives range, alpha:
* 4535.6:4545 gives 4540.28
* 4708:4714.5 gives 4710.67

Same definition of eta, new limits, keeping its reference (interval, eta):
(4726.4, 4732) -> 4731.33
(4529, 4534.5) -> 4529.84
